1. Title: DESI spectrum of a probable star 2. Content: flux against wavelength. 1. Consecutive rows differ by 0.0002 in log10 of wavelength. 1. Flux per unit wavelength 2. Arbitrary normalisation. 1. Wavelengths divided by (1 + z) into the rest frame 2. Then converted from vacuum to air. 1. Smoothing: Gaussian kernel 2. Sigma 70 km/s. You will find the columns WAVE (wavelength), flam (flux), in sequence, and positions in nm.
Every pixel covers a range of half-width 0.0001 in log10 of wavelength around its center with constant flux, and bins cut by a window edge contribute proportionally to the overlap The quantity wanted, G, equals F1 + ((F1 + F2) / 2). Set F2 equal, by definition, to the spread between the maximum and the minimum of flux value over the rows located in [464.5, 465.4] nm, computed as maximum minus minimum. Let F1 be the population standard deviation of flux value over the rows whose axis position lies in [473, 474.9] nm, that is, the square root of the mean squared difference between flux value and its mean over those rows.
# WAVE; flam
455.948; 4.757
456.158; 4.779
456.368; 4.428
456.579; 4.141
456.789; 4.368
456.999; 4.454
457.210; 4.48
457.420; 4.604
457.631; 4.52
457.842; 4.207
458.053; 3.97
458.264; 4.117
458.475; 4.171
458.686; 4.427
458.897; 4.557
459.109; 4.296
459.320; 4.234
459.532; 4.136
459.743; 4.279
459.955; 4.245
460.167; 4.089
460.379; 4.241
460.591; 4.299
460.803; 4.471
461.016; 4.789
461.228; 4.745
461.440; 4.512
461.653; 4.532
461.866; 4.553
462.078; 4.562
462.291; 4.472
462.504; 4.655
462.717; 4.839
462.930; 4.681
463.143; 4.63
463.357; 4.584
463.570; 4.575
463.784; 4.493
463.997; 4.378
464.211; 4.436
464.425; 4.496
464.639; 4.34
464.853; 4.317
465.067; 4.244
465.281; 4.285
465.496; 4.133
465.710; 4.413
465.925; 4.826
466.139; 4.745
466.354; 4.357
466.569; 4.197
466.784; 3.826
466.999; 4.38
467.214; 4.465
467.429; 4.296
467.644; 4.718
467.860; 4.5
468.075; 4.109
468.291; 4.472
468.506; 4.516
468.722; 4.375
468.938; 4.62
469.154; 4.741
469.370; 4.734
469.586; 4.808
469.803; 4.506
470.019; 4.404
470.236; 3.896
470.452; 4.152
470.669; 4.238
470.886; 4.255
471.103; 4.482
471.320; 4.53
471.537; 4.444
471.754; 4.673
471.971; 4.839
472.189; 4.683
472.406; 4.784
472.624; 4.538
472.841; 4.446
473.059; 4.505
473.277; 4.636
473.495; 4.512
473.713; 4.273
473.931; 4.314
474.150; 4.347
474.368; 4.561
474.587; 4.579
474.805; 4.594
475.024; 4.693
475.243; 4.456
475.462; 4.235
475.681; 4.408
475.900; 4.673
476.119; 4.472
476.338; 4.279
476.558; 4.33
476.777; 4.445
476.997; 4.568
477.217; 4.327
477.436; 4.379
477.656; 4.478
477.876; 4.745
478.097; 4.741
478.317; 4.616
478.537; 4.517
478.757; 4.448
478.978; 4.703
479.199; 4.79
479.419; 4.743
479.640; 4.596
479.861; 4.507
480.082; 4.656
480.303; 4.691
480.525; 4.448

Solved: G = 0.237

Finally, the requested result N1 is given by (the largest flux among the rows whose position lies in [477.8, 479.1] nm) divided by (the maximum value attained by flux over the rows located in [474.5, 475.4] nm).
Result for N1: 1.01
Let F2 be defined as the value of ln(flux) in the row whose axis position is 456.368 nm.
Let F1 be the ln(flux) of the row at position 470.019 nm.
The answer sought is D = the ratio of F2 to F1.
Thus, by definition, 1.00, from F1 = 1.483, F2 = 1.49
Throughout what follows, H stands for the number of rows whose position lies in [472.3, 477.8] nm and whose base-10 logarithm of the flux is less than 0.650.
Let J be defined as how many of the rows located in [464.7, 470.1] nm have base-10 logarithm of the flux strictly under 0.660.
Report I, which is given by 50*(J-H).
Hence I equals 300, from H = 12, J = 18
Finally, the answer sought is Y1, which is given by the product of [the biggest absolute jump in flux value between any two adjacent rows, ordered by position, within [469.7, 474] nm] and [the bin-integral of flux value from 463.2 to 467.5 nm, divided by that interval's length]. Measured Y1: 2.2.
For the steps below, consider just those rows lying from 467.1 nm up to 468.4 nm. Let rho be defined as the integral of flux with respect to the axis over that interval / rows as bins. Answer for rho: 5.8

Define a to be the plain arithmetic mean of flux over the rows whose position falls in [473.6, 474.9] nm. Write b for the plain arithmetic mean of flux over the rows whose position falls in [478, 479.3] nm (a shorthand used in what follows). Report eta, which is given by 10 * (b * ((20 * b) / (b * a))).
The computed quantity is 209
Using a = 4.44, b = 4.64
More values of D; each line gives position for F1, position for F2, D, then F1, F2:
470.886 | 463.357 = 1.05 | 1.448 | 1.52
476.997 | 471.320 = 0.99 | 1.519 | 1.51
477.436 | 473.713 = 0.98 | 1.477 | 1.45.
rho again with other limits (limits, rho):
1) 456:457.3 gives 5.8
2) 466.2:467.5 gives 5.5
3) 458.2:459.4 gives 5.2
